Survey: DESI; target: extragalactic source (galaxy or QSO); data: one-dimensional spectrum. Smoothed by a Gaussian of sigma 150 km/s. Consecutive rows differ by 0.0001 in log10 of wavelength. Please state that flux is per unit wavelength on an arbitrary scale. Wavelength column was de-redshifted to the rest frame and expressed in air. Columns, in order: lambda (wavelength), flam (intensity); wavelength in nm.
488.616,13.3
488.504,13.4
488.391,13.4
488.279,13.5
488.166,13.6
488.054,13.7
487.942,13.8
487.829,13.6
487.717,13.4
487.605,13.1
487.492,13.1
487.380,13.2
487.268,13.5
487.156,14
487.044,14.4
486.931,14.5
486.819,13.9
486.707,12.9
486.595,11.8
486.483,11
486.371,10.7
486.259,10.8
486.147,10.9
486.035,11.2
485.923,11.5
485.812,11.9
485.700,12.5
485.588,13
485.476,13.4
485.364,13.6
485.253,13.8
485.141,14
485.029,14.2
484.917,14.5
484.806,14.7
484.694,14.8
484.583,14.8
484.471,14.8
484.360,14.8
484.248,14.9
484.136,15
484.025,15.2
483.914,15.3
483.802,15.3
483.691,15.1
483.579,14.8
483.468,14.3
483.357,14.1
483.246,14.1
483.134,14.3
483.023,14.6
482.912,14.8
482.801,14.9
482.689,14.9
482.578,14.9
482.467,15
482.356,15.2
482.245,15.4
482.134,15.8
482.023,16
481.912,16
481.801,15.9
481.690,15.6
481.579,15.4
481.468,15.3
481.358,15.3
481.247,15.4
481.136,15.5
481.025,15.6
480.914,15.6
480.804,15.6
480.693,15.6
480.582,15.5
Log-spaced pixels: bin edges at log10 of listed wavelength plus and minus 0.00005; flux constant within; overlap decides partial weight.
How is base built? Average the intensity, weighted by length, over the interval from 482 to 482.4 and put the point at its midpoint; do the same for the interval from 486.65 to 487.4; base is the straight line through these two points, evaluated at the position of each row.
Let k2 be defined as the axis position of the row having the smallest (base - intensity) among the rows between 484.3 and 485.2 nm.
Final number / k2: 484.694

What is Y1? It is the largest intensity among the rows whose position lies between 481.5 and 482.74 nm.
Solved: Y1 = 16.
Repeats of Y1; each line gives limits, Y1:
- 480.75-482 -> 16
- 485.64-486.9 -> 13.9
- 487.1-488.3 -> 14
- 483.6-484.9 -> 15.3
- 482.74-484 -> 15.3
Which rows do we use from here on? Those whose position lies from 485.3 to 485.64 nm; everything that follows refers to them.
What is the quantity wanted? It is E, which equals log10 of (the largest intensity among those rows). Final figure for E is 1.13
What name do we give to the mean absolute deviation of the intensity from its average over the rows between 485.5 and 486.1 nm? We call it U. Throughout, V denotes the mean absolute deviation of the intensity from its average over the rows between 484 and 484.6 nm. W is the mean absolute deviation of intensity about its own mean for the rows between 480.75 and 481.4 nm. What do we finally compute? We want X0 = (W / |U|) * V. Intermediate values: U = 0.58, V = 0.12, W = 0.10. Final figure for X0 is 0.02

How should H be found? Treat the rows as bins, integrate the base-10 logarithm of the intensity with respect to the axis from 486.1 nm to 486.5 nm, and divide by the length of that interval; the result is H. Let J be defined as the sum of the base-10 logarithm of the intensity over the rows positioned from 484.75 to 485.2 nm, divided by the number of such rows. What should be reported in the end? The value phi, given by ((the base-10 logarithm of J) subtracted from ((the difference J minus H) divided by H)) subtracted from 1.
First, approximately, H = 1.035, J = 1.16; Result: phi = 0.95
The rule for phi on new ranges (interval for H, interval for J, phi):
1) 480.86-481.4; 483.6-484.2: 1.08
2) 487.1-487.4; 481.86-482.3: 1.02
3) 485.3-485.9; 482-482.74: 1.01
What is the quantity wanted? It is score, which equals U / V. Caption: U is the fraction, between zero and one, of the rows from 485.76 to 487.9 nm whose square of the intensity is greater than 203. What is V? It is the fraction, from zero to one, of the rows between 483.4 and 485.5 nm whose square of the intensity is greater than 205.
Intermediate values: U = 0.11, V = 0.7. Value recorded 0.2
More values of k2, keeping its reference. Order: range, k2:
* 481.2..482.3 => 482.023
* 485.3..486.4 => 485.364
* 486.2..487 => 486.931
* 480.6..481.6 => 481.579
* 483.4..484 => 483.914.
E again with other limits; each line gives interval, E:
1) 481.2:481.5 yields 1.19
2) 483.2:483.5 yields 1.16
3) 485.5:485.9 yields 1.11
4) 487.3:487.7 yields 1.12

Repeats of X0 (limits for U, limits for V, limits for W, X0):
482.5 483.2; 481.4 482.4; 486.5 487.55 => 0.92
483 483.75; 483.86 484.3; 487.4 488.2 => 0.11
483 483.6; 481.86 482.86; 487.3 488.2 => 0.43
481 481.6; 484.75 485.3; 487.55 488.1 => 0.70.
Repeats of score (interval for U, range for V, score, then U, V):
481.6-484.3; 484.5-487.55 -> 4.1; 0.92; 0.2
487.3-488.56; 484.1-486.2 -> 0.0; 0.00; 0.4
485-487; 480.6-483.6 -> 0.1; 0.06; 0.9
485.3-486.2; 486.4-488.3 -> 0.0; 0.00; 0.1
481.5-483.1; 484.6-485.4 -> 2.3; 1.00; 0.4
